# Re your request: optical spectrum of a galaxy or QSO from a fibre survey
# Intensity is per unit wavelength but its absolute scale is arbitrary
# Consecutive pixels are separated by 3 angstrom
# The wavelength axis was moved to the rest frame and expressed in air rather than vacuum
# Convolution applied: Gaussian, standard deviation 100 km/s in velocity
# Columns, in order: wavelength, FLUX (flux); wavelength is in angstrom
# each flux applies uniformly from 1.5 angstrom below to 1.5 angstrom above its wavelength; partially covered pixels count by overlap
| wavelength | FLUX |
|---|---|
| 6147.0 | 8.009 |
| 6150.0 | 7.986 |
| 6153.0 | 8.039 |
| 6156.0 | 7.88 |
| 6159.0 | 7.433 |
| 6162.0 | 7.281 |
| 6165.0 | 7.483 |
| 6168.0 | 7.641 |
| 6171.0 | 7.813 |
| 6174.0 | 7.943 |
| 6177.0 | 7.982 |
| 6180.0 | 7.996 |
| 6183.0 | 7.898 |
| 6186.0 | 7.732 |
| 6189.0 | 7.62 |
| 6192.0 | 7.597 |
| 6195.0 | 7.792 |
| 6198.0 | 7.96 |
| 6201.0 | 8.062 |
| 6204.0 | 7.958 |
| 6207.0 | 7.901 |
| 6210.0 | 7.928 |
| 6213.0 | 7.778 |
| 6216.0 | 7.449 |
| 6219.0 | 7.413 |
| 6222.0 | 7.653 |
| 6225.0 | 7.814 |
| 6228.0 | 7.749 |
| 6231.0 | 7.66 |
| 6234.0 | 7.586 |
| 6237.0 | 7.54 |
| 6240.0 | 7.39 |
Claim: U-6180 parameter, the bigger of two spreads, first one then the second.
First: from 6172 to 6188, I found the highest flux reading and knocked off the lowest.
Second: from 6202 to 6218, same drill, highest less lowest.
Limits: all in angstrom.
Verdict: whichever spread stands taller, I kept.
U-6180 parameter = 0.51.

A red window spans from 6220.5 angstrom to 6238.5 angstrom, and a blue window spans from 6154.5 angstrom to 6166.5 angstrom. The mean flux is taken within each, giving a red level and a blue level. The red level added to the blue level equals 15.2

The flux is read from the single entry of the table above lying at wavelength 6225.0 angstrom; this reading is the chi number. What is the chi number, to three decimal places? 7.814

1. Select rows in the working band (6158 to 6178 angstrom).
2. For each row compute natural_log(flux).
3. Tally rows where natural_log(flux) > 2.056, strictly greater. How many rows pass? 2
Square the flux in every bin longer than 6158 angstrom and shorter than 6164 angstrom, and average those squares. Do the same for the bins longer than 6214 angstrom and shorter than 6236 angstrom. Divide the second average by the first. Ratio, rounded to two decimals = 1.07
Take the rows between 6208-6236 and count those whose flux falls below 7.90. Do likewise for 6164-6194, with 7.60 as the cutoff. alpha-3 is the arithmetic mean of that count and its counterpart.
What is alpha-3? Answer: 5.0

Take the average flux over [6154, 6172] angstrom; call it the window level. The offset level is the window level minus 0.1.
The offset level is 7.49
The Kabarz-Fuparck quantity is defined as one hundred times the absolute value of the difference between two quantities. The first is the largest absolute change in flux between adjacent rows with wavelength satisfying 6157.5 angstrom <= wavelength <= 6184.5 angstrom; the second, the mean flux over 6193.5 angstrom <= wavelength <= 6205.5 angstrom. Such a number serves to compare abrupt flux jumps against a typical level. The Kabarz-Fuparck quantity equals 774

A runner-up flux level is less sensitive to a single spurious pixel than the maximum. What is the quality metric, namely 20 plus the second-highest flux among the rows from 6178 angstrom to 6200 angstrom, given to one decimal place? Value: 28.0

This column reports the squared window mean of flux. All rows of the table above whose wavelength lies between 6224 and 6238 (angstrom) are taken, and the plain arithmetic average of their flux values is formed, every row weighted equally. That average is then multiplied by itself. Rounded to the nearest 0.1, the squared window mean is 58.8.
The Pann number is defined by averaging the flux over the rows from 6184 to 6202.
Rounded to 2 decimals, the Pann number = 7.79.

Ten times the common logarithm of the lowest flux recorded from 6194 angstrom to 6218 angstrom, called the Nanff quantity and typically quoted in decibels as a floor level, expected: 8.72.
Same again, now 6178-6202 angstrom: 8.81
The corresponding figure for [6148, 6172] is 8.62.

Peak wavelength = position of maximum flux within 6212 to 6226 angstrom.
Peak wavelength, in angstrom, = 6225.0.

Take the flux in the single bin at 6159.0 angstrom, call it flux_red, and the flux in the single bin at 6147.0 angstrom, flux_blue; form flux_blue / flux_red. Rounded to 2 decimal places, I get 1.08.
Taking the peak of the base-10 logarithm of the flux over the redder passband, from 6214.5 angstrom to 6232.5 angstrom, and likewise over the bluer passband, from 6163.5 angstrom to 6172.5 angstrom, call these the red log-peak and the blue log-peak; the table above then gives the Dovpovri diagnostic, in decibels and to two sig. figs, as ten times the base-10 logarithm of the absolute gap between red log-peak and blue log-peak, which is -43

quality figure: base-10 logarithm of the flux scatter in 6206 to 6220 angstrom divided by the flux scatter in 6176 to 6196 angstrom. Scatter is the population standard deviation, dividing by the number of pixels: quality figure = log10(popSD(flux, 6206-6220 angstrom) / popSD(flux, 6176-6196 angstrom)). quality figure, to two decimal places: 0.17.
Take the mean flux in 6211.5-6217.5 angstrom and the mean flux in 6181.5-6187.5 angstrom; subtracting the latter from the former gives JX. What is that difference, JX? -0.20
